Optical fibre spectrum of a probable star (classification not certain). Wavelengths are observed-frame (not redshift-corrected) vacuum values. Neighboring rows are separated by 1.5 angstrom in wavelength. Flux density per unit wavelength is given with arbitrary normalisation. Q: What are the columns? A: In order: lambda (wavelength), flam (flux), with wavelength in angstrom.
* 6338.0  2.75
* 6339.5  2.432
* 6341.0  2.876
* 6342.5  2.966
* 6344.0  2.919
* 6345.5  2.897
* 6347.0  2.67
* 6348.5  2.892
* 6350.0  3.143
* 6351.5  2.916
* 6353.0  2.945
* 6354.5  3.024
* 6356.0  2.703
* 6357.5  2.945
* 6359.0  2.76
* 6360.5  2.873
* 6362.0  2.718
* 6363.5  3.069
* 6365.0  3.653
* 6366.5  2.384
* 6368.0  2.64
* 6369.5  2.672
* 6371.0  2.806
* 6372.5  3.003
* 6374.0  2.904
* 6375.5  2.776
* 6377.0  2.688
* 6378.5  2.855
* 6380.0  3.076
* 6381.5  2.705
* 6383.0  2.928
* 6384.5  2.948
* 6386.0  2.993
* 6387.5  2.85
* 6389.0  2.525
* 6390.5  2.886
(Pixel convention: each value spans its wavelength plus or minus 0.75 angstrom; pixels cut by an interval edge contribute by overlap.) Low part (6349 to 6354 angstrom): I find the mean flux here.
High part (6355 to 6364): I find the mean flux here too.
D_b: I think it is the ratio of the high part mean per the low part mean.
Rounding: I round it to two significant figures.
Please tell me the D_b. 0.95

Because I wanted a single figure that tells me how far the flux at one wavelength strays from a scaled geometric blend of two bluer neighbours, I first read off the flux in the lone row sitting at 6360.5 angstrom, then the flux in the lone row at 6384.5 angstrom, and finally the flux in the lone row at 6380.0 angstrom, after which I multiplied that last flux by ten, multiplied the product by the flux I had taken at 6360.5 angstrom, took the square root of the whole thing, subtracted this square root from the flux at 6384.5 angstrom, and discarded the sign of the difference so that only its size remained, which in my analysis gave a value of 6.5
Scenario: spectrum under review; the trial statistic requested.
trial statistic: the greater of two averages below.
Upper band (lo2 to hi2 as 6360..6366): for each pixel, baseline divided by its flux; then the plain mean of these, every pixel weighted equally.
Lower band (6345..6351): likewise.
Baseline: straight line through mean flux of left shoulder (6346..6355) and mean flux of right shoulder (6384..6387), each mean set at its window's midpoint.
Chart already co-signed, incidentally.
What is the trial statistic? 1.01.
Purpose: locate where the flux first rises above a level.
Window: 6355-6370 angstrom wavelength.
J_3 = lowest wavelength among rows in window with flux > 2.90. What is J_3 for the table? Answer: 6357.5 angstrom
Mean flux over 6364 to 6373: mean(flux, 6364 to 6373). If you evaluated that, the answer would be 2.86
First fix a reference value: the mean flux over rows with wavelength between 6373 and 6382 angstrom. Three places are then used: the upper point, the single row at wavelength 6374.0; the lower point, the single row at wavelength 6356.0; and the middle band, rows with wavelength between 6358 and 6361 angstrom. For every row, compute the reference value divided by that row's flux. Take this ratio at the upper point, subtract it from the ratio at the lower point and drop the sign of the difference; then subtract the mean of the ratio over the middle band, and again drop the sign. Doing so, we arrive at 0.93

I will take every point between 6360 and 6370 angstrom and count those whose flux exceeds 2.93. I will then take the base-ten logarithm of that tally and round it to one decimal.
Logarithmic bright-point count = 0.3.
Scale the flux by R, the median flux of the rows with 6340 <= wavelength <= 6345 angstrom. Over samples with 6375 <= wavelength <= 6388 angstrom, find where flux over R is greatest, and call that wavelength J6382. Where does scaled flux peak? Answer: 6380.0 angstrom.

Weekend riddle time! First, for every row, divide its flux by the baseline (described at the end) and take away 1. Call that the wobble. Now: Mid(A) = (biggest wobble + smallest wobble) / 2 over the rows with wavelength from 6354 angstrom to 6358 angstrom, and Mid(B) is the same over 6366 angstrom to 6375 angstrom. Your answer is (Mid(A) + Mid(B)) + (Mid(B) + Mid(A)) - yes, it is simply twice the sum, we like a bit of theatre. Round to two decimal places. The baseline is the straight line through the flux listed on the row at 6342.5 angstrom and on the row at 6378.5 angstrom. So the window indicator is -0.17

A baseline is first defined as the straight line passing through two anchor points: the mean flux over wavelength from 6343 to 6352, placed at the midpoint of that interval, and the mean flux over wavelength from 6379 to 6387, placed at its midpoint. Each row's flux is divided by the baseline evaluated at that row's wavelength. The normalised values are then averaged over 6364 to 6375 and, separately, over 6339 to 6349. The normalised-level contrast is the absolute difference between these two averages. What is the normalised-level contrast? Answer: 0.014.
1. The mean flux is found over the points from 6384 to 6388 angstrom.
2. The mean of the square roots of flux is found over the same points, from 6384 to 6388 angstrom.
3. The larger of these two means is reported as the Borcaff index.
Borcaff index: 2.93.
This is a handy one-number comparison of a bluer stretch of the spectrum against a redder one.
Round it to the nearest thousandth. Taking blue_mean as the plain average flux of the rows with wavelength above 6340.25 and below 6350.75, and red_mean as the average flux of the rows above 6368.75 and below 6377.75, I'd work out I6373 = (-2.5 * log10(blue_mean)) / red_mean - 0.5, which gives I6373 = -0.913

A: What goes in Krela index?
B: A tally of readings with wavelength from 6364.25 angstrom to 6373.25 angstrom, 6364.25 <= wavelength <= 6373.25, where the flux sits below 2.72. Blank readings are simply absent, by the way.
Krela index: 3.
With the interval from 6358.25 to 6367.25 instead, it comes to 2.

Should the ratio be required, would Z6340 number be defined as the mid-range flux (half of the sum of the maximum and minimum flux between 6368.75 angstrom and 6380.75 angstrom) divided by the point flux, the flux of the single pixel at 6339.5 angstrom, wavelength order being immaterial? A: 1.18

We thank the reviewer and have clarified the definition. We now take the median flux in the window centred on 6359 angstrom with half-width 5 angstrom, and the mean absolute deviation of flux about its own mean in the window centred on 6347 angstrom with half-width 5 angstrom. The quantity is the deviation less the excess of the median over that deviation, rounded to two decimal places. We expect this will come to -2.71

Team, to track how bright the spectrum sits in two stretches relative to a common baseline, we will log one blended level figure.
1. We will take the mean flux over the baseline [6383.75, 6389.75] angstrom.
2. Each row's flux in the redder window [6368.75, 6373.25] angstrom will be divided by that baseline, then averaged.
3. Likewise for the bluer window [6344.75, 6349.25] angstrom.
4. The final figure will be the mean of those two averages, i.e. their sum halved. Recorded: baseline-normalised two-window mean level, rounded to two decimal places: 1.00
